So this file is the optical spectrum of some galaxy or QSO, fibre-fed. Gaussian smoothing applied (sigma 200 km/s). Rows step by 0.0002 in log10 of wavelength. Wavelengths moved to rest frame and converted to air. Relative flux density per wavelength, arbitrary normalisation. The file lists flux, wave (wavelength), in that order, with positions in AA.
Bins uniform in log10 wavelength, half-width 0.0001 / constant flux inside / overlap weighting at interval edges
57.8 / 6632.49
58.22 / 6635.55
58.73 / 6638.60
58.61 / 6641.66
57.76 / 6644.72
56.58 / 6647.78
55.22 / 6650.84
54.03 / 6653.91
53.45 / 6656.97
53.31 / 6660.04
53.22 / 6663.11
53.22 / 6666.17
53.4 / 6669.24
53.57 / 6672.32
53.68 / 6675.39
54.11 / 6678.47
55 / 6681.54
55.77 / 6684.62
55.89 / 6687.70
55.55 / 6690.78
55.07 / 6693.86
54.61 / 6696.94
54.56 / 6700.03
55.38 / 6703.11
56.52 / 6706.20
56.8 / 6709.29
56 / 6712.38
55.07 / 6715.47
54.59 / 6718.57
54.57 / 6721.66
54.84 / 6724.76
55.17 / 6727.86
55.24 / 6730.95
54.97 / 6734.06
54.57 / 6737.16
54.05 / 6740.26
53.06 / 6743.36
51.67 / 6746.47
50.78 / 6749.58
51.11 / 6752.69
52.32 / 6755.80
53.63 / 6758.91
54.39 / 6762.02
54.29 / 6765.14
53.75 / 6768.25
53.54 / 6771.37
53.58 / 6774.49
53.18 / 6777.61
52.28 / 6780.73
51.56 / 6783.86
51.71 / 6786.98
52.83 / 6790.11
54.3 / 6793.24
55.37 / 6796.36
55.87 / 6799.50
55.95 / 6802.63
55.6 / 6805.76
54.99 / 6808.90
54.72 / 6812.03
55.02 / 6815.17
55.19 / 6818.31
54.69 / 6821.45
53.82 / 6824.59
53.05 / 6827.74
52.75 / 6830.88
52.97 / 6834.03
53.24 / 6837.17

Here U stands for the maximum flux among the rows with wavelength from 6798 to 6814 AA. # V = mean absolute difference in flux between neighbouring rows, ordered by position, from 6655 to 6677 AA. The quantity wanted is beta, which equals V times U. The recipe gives 6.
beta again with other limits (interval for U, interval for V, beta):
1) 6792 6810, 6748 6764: 50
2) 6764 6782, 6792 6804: 30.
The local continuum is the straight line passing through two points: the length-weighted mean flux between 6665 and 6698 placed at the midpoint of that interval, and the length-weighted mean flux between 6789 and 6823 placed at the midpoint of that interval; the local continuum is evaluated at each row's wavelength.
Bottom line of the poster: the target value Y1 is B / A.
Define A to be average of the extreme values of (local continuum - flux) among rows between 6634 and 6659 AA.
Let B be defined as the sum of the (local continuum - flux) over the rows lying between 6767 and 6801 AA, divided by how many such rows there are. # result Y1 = -0.9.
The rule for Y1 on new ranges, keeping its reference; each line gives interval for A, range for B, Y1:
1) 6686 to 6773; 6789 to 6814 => 0.0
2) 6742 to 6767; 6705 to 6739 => -0.3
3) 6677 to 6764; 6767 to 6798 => 1.8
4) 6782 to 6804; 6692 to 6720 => -0.6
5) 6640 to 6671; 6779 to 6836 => -0.7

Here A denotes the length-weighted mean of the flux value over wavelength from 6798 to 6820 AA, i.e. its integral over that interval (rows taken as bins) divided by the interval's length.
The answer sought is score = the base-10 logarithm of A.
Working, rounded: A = 55.3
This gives 1.743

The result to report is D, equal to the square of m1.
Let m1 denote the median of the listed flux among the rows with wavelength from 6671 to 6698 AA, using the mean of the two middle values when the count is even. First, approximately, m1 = 55.0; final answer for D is 3025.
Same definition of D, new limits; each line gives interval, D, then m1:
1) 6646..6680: 2870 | 53.6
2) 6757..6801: 2873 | 53.6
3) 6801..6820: 3037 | 55.1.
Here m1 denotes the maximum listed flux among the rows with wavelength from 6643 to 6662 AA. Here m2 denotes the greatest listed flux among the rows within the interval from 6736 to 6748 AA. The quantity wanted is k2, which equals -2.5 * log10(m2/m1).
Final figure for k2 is 0.06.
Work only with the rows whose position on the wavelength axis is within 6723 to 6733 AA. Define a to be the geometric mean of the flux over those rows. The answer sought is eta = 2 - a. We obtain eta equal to -53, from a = 55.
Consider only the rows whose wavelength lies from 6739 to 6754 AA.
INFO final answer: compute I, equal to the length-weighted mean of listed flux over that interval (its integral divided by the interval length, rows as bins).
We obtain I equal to 52.1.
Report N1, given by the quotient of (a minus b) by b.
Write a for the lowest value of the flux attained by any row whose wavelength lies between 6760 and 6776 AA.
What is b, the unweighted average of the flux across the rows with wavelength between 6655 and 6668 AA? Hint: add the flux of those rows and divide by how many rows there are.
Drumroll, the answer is 0.005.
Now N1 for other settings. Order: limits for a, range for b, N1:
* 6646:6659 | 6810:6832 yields -0.013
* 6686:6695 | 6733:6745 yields 0.017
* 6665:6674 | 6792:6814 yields -0.037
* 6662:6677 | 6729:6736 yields -0.034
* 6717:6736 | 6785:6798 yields 0.019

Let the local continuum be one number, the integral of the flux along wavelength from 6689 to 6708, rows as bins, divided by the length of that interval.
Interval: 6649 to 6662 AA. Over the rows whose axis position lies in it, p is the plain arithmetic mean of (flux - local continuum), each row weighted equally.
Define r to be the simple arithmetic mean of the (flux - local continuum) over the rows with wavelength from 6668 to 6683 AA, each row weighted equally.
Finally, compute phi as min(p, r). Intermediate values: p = -1.3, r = -1.4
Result -1.4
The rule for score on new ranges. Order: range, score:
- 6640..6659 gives 1.747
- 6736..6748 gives 1.727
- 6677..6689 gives 1.742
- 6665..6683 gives 1.731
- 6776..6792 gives 1.719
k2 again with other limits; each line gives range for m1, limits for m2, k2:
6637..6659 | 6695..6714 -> 0.04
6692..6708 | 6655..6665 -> 0.06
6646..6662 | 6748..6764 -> 0.04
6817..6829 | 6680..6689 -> -0.01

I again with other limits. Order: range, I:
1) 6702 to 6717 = 56.0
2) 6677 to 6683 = 54.6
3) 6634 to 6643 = 58.5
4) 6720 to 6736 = 54.9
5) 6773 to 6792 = 52.5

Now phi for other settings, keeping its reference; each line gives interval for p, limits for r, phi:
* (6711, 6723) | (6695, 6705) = -0.5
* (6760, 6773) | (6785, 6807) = -1.3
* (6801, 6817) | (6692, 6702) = -0.6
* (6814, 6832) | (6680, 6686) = -1.2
